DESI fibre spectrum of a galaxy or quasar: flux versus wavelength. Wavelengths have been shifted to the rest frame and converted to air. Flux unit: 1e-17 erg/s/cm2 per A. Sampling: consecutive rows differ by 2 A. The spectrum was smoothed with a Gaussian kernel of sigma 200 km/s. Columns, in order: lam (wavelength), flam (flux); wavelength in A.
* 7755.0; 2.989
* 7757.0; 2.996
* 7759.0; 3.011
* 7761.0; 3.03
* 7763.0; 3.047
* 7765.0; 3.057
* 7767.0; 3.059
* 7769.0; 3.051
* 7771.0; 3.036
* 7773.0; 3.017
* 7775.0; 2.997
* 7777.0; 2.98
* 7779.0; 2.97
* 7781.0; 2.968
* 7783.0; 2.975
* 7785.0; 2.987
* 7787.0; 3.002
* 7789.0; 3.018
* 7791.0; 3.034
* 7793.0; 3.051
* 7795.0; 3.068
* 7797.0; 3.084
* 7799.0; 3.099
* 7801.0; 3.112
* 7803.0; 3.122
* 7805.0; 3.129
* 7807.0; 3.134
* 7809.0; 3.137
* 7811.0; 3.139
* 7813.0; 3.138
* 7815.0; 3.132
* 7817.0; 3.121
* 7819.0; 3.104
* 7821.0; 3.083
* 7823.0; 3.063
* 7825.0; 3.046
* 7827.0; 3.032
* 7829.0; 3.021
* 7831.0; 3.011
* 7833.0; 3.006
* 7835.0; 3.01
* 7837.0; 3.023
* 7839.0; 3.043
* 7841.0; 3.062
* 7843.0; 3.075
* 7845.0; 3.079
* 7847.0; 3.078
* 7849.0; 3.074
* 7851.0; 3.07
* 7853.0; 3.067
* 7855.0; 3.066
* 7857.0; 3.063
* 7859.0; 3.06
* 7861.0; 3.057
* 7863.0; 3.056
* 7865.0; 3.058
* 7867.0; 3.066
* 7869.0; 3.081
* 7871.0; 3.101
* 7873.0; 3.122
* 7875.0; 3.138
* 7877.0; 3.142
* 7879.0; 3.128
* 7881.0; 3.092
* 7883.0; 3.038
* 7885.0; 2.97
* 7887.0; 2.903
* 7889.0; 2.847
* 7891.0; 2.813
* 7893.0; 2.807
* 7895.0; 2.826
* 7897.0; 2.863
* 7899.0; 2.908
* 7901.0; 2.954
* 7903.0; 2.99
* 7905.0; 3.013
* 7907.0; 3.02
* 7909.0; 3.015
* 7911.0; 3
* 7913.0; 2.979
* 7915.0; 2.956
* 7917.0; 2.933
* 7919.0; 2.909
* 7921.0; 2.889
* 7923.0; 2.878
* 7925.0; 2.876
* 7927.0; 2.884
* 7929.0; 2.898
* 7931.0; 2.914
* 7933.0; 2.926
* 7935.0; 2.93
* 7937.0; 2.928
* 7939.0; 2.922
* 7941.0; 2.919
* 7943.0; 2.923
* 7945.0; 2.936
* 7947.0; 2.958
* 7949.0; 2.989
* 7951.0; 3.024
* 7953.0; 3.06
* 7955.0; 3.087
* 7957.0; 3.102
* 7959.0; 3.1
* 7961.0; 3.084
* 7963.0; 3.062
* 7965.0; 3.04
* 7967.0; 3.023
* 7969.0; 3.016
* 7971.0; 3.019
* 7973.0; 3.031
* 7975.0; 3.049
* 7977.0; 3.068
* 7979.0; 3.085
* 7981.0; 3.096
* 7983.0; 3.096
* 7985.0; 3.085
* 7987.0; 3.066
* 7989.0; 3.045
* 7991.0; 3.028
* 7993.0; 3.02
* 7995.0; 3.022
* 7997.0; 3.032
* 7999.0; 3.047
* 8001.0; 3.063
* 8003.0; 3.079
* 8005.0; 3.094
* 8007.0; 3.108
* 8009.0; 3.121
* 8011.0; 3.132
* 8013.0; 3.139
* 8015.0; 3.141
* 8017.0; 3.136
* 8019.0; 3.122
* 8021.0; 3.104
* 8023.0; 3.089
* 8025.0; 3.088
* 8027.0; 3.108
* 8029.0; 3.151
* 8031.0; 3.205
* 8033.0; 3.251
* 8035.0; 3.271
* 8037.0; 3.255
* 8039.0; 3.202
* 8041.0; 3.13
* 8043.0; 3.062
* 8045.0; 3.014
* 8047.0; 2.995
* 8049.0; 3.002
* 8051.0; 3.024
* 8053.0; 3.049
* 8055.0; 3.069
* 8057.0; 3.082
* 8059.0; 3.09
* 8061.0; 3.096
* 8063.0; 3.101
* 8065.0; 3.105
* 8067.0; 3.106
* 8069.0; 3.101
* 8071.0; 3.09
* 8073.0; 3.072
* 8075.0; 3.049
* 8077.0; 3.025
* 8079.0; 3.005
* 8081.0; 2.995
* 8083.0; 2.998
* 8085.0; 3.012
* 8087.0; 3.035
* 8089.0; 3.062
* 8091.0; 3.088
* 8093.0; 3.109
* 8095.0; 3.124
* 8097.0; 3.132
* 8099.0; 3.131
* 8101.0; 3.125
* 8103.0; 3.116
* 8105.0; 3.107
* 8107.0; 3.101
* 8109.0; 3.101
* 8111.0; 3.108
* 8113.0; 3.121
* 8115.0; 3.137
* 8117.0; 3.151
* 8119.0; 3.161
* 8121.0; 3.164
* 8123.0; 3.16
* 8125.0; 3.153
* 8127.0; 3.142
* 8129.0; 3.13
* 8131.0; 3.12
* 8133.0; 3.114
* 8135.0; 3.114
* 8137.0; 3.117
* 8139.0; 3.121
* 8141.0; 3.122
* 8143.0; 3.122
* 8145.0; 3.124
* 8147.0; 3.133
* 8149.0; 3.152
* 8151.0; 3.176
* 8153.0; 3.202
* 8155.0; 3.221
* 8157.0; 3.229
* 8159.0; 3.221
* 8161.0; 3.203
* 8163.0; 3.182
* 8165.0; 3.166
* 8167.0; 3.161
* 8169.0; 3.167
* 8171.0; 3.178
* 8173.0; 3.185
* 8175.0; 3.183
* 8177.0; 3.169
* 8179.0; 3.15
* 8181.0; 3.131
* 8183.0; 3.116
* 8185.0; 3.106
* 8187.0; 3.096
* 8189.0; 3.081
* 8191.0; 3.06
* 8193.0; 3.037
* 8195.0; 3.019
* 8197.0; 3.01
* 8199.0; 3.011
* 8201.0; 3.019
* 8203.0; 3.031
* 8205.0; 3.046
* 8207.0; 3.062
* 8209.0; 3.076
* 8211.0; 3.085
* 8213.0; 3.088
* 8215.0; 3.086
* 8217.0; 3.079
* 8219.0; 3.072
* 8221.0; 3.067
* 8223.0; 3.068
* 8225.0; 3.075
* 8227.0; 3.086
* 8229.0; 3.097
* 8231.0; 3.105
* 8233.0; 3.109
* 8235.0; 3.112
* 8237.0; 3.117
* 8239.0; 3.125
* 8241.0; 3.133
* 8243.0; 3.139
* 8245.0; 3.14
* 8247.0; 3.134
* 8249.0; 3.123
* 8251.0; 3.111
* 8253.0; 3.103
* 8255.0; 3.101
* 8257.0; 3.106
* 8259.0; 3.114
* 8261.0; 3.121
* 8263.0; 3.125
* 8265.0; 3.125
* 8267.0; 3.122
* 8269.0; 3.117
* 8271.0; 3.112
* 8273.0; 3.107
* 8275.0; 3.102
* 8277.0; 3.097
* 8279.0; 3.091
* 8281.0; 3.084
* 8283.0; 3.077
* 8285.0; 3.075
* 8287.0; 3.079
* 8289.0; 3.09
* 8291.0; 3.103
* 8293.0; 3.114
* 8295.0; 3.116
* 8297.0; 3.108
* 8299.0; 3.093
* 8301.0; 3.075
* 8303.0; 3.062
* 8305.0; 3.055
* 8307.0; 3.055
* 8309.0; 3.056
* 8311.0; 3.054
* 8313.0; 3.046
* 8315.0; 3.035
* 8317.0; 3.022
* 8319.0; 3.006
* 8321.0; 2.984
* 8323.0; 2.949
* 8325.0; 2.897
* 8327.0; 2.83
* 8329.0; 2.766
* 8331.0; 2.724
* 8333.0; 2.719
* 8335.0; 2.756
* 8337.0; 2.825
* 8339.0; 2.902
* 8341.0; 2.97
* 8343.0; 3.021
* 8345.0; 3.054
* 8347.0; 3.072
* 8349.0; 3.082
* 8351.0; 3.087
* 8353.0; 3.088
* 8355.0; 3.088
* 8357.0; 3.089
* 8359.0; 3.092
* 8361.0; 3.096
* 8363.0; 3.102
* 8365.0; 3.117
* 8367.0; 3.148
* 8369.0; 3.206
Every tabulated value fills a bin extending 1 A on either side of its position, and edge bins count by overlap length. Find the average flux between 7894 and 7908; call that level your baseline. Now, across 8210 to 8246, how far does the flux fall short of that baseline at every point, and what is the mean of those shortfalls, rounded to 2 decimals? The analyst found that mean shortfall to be -0.16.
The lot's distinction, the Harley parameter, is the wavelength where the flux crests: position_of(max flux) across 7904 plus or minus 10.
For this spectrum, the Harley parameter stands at 7907.0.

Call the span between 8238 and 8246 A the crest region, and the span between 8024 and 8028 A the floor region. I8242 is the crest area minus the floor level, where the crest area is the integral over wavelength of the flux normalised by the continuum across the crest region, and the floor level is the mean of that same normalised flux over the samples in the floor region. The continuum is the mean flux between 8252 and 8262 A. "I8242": 7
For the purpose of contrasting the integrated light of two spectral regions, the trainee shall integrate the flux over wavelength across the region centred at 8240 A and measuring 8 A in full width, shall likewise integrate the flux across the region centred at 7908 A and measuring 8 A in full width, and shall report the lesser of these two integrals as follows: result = 24.1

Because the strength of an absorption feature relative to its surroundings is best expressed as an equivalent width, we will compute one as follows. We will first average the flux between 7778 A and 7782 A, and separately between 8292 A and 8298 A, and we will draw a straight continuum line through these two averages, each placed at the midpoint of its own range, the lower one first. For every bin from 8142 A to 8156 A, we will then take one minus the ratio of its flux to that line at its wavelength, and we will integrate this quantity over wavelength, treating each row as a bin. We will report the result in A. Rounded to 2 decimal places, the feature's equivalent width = -0.41 A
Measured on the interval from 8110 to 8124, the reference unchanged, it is -0.37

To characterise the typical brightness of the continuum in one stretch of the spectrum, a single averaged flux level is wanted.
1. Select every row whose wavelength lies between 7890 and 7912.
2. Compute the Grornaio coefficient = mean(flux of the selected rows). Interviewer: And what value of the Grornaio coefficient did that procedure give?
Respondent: 2.93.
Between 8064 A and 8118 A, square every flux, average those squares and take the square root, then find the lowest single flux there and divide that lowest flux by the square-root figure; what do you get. 0.97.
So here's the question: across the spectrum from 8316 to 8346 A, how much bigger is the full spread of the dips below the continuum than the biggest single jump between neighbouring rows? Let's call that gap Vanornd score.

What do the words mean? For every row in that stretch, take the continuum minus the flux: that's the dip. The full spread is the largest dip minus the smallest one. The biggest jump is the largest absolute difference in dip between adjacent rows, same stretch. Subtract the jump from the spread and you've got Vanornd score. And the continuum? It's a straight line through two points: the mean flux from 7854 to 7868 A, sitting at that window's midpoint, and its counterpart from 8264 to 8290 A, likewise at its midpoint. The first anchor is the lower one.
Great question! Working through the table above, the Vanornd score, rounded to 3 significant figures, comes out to 0.257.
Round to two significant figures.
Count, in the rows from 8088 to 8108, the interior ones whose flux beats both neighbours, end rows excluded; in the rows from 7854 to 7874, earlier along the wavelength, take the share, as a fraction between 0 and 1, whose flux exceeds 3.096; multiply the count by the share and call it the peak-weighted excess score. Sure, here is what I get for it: 0.20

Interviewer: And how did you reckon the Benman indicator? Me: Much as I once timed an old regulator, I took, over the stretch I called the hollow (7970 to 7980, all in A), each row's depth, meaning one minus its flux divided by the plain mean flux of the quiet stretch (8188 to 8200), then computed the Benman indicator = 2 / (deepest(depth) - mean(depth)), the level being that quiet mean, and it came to 193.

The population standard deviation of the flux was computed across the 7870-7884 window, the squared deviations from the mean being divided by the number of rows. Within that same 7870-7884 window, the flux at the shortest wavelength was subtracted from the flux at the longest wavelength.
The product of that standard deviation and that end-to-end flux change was -0.0021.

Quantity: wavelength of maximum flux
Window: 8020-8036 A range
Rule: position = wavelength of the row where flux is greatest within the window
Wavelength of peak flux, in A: 8035.0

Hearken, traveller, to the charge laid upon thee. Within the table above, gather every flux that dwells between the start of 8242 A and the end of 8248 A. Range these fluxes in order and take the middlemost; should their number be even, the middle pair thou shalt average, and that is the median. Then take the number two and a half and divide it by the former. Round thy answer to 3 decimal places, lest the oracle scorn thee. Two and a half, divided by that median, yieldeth 0.796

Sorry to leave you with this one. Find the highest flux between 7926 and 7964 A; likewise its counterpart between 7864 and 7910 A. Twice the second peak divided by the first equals 2.03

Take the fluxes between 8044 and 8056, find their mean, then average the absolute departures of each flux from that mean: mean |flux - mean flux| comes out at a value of 0.022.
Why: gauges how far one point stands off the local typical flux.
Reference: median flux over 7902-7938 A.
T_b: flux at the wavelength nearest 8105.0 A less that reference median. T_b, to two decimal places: 0.18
